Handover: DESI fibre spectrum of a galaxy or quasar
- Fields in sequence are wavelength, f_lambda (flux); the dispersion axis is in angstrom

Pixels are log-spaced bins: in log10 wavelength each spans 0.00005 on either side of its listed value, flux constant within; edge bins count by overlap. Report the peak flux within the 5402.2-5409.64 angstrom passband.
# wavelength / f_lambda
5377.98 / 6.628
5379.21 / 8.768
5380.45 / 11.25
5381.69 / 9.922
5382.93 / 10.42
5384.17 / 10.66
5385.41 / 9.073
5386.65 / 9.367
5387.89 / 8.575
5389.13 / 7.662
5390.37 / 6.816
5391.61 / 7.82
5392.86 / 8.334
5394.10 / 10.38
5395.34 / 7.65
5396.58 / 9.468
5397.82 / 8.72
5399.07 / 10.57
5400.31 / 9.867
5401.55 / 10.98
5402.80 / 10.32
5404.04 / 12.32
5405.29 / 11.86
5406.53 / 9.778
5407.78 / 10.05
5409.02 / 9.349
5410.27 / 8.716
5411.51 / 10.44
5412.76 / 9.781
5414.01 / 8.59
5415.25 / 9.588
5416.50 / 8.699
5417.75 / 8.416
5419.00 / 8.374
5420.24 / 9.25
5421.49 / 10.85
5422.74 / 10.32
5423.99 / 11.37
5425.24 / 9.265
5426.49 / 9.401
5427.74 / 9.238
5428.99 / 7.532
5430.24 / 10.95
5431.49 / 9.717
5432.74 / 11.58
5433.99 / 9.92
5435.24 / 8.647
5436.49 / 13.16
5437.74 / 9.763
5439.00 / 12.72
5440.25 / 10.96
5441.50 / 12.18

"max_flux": 12.32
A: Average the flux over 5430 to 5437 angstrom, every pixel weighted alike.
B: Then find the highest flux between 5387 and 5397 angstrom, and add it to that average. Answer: 21.0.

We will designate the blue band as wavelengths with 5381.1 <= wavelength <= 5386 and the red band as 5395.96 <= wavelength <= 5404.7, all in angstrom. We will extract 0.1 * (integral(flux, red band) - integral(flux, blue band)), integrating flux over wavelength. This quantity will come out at 4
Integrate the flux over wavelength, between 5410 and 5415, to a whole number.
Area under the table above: 47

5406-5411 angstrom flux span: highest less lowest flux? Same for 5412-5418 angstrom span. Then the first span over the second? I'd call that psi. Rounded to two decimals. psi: 0.98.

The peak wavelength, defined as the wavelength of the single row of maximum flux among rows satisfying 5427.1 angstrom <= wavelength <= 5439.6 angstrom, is 5436.49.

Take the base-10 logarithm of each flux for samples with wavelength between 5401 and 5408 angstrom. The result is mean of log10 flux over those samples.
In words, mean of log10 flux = 1.04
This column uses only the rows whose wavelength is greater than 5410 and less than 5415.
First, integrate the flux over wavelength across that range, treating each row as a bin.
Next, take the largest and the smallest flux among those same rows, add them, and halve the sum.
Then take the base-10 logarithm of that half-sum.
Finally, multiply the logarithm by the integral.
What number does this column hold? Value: 46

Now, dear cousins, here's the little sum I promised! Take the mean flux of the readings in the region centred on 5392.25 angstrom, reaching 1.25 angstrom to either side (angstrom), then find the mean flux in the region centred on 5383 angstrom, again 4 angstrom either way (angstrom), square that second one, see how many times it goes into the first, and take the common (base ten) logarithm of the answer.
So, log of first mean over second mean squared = -1.09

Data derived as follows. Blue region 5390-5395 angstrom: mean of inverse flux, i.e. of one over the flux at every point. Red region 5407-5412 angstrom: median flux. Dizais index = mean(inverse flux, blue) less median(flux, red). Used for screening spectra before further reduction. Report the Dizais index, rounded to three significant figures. -9.58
